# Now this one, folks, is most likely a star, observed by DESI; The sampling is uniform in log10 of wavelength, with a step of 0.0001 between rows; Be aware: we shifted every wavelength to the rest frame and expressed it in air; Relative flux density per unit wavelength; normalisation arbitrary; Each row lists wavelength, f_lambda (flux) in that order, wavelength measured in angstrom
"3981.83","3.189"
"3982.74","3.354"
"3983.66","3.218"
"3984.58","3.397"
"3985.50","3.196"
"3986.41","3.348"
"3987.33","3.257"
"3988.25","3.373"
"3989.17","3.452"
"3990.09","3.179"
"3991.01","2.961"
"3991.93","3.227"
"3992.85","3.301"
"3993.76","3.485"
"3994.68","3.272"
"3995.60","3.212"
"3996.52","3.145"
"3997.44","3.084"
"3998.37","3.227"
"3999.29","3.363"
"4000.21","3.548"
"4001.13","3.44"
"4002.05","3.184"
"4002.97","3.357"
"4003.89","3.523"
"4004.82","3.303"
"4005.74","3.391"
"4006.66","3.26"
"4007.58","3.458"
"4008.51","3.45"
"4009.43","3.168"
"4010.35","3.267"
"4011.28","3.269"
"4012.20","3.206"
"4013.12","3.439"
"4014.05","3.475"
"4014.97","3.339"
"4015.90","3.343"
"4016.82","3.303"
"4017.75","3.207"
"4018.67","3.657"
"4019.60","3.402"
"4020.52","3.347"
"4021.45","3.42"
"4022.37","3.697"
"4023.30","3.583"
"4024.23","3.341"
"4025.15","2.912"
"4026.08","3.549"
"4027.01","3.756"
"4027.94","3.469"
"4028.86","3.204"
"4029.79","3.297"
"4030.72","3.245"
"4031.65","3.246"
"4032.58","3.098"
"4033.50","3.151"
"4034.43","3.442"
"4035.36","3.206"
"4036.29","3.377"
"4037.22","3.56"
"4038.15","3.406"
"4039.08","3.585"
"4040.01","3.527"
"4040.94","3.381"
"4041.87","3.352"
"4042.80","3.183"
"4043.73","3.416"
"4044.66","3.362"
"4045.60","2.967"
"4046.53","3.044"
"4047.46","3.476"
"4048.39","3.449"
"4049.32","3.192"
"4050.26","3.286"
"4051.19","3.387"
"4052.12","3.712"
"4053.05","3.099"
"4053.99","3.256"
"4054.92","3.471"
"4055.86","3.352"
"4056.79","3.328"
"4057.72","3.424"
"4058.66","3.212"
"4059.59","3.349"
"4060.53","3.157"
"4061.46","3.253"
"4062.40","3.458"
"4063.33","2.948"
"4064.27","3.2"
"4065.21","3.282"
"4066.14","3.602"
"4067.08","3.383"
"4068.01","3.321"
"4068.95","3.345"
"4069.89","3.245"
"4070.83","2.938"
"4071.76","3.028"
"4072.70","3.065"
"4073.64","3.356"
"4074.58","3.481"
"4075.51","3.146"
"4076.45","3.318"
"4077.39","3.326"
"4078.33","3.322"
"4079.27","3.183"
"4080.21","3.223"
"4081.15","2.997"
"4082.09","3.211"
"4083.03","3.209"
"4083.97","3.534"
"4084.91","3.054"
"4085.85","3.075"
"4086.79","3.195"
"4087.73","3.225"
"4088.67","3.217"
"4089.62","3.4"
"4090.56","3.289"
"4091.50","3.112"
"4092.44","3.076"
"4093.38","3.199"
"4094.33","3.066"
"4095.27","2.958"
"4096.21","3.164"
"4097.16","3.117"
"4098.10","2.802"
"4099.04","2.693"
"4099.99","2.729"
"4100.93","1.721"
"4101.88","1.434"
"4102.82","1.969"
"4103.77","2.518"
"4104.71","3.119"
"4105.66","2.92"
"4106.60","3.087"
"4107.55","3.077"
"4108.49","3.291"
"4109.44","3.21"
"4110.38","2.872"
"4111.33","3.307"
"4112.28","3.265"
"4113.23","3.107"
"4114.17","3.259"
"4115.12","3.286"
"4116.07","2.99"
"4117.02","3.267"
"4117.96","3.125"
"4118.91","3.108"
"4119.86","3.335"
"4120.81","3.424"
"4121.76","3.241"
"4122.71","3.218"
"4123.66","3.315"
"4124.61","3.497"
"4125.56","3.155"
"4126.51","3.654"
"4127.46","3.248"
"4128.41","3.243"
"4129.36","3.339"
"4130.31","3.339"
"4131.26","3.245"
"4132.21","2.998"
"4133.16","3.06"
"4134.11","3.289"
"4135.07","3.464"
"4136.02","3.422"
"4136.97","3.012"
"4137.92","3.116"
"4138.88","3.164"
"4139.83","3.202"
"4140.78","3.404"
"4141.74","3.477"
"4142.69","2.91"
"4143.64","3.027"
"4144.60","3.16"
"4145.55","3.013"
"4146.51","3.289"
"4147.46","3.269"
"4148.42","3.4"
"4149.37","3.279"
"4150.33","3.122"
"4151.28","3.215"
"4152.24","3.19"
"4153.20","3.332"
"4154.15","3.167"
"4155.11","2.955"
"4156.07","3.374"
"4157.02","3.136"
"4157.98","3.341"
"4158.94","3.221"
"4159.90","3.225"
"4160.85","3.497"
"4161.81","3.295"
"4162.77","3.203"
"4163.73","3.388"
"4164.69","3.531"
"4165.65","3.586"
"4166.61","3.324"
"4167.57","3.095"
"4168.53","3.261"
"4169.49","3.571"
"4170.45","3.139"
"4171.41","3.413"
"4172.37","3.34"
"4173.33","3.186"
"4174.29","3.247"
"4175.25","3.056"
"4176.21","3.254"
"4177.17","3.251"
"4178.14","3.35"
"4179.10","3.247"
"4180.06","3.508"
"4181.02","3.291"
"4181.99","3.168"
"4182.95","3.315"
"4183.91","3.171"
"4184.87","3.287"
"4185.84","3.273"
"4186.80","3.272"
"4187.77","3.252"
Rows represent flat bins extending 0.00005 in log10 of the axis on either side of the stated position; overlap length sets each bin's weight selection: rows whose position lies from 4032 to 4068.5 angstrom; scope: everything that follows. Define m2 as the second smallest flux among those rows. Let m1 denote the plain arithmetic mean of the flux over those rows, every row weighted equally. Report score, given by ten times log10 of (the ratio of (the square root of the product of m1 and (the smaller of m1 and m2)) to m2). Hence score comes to 0.25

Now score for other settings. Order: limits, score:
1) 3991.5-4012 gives 0.11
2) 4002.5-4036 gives 0.17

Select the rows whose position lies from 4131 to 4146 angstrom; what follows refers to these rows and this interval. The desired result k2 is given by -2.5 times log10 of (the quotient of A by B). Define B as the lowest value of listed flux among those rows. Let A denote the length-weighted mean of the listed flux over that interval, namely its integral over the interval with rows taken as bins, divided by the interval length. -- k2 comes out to -0.10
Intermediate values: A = 3.19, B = 2.91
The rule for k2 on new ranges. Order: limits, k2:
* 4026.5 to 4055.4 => -0.13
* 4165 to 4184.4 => -0.08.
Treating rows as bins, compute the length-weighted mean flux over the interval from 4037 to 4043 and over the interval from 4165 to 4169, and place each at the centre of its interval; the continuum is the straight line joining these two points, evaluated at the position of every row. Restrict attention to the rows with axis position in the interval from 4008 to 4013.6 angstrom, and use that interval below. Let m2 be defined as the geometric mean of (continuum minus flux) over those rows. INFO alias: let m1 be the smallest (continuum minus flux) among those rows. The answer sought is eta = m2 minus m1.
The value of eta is 0.079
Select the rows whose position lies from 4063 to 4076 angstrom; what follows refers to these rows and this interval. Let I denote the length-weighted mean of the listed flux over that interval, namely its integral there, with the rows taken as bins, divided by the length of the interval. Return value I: 3.24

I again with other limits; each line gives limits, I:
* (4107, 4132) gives 3.24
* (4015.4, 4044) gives 3.38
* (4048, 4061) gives 3.33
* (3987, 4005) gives 3.29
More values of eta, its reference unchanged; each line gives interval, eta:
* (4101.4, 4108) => 0.328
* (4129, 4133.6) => 0.064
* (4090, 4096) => 0.146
